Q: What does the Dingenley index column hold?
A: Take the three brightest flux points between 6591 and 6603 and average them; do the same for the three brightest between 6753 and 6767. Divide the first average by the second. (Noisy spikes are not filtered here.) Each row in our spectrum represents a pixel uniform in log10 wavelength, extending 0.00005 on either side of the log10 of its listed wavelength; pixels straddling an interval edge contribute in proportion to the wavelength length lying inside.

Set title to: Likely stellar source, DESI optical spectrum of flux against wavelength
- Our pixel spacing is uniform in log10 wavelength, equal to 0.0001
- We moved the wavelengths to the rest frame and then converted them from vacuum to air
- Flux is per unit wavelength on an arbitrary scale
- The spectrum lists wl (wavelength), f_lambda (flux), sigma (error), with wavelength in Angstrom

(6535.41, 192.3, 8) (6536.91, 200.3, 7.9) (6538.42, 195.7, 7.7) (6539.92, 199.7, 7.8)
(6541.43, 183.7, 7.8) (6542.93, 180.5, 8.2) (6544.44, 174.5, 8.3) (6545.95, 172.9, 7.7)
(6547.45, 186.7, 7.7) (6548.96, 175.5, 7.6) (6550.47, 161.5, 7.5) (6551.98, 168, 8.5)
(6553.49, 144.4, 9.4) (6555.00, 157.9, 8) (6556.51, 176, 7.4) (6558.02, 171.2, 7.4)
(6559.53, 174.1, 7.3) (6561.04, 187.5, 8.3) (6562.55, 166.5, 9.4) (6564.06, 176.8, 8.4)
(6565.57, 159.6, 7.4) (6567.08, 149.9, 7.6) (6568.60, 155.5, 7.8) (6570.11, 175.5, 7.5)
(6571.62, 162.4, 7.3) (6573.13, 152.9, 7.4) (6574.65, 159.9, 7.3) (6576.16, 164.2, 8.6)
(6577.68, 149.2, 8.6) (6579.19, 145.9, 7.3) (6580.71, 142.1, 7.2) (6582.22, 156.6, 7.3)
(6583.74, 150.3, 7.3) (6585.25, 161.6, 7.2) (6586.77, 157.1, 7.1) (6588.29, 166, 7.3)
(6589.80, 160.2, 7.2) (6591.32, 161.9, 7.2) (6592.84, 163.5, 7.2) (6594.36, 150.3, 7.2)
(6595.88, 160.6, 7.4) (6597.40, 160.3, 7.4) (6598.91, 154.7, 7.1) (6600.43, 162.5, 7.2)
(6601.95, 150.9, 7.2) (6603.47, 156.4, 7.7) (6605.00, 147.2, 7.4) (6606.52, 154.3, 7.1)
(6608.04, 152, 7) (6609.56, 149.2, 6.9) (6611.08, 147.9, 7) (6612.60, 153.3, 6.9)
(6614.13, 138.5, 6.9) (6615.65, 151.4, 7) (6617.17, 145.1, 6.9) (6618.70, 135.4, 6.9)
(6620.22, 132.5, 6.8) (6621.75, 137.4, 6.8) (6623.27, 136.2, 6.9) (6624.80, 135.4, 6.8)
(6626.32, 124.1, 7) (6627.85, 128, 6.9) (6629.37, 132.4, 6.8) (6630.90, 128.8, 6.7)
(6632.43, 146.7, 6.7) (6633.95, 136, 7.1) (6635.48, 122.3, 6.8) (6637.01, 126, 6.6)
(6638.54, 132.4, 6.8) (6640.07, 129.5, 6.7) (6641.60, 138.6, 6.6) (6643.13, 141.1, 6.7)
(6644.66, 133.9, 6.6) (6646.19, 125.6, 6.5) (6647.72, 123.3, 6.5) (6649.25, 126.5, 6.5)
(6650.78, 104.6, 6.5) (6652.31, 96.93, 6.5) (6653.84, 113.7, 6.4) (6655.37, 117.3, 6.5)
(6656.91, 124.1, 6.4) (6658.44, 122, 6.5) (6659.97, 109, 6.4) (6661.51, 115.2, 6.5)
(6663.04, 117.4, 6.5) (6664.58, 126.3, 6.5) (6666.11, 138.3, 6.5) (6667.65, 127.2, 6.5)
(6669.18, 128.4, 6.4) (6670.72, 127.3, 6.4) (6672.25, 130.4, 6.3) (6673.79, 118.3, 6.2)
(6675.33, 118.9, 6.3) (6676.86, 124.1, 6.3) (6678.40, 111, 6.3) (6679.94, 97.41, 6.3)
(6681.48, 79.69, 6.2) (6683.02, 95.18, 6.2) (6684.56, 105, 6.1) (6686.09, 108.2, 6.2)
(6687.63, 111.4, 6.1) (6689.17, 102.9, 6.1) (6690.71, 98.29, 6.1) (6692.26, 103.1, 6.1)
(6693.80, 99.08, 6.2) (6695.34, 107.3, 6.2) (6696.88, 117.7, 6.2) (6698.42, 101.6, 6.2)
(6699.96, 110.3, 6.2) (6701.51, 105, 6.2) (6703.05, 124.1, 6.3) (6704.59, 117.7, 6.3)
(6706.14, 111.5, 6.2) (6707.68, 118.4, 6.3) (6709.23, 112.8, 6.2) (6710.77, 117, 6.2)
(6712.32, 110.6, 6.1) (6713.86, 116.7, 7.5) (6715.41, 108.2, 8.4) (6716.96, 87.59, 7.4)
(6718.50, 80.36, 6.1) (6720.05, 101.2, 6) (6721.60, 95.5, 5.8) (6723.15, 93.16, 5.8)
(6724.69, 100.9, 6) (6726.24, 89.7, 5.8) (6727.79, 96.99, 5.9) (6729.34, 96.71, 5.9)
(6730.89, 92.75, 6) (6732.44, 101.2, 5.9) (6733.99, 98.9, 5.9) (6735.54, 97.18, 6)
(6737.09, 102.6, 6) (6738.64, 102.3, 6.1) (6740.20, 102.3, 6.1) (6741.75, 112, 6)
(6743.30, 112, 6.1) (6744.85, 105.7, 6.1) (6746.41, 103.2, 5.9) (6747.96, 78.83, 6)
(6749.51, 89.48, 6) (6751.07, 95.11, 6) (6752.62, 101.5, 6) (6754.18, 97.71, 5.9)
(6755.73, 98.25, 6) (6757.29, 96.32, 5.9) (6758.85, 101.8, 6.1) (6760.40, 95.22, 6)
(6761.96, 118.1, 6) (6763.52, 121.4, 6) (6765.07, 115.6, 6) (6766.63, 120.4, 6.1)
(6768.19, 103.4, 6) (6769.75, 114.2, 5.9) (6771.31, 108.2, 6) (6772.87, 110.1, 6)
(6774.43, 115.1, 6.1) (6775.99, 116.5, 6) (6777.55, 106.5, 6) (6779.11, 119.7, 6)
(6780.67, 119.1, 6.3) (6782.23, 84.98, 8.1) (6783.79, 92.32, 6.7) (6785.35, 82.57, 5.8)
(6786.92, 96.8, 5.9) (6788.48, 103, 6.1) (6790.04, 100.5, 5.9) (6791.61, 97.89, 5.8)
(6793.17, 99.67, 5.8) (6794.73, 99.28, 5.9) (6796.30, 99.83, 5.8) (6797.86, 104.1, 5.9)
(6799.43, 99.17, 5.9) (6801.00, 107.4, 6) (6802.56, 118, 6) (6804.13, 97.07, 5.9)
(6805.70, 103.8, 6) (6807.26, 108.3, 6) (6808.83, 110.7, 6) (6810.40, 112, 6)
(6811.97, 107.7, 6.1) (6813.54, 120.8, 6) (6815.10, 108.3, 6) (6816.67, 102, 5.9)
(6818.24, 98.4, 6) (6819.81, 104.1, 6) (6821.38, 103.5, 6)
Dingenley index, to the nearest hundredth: 1.36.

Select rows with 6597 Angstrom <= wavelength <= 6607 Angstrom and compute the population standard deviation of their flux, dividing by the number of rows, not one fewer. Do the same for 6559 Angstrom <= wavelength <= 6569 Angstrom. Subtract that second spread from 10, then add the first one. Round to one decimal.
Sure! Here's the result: 2.6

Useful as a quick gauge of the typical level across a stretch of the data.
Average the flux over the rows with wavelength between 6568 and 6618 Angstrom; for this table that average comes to 155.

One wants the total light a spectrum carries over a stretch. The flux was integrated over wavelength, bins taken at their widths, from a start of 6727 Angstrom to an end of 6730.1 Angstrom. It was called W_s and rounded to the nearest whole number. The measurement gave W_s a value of 300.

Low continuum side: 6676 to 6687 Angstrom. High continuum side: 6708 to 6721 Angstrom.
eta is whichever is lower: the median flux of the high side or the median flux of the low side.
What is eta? 105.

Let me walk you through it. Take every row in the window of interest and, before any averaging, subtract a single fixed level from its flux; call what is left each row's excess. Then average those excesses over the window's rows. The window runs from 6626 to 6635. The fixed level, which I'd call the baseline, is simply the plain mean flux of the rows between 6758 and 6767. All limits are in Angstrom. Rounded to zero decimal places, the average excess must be 21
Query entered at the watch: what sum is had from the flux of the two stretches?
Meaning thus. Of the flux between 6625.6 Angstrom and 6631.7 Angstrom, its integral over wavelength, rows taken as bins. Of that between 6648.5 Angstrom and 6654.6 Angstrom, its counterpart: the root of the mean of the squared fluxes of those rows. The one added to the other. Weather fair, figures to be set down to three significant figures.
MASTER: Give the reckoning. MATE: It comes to 894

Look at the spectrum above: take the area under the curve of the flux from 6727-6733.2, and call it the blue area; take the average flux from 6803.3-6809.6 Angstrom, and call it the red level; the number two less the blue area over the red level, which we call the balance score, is -3.7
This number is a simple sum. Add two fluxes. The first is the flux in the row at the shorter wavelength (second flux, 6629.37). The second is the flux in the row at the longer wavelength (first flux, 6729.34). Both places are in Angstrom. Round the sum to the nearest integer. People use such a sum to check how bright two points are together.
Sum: 229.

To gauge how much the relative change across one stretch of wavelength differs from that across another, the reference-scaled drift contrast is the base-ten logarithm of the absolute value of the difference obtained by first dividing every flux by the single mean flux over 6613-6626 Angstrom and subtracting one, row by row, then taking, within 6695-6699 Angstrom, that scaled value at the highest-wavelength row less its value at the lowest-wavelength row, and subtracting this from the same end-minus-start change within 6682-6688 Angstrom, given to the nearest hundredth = -0.80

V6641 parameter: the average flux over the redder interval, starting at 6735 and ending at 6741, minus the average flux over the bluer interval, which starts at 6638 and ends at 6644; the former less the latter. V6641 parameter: -34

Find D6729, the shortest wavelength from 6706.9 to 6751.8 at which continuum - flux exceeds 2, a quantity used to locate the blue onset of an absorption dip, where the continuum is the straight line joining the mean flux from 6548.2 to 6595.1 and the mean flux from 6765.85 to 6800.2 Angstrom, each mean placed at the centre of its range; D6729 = 6707.68 Angstrom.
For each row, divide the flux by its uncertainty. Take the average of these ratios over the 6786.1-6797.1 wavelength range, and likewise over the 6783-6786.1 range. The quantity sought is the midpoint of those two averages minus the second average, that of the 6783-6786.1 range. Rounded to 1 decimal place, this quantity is 1.5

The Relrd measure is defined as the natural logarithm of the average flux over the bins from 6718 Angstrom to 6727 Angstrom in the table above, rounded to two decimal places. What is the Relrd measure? 4.54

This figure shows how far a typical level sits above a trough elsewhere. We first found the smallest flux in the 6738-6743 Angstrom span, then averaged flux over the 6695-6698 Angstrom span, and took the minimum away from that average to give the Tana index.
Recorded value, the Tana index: 10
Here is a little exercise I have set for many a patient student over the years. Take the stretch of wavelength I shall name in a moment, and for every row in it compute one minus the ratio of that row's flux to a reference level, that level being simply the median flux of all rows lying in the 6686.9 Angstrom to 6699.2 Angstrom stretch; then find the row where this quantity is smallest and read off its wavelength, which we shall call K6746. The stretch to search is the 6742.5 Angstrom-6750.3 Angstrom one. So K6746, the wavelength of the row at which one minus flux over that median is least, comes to 6743.30 Angstrom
